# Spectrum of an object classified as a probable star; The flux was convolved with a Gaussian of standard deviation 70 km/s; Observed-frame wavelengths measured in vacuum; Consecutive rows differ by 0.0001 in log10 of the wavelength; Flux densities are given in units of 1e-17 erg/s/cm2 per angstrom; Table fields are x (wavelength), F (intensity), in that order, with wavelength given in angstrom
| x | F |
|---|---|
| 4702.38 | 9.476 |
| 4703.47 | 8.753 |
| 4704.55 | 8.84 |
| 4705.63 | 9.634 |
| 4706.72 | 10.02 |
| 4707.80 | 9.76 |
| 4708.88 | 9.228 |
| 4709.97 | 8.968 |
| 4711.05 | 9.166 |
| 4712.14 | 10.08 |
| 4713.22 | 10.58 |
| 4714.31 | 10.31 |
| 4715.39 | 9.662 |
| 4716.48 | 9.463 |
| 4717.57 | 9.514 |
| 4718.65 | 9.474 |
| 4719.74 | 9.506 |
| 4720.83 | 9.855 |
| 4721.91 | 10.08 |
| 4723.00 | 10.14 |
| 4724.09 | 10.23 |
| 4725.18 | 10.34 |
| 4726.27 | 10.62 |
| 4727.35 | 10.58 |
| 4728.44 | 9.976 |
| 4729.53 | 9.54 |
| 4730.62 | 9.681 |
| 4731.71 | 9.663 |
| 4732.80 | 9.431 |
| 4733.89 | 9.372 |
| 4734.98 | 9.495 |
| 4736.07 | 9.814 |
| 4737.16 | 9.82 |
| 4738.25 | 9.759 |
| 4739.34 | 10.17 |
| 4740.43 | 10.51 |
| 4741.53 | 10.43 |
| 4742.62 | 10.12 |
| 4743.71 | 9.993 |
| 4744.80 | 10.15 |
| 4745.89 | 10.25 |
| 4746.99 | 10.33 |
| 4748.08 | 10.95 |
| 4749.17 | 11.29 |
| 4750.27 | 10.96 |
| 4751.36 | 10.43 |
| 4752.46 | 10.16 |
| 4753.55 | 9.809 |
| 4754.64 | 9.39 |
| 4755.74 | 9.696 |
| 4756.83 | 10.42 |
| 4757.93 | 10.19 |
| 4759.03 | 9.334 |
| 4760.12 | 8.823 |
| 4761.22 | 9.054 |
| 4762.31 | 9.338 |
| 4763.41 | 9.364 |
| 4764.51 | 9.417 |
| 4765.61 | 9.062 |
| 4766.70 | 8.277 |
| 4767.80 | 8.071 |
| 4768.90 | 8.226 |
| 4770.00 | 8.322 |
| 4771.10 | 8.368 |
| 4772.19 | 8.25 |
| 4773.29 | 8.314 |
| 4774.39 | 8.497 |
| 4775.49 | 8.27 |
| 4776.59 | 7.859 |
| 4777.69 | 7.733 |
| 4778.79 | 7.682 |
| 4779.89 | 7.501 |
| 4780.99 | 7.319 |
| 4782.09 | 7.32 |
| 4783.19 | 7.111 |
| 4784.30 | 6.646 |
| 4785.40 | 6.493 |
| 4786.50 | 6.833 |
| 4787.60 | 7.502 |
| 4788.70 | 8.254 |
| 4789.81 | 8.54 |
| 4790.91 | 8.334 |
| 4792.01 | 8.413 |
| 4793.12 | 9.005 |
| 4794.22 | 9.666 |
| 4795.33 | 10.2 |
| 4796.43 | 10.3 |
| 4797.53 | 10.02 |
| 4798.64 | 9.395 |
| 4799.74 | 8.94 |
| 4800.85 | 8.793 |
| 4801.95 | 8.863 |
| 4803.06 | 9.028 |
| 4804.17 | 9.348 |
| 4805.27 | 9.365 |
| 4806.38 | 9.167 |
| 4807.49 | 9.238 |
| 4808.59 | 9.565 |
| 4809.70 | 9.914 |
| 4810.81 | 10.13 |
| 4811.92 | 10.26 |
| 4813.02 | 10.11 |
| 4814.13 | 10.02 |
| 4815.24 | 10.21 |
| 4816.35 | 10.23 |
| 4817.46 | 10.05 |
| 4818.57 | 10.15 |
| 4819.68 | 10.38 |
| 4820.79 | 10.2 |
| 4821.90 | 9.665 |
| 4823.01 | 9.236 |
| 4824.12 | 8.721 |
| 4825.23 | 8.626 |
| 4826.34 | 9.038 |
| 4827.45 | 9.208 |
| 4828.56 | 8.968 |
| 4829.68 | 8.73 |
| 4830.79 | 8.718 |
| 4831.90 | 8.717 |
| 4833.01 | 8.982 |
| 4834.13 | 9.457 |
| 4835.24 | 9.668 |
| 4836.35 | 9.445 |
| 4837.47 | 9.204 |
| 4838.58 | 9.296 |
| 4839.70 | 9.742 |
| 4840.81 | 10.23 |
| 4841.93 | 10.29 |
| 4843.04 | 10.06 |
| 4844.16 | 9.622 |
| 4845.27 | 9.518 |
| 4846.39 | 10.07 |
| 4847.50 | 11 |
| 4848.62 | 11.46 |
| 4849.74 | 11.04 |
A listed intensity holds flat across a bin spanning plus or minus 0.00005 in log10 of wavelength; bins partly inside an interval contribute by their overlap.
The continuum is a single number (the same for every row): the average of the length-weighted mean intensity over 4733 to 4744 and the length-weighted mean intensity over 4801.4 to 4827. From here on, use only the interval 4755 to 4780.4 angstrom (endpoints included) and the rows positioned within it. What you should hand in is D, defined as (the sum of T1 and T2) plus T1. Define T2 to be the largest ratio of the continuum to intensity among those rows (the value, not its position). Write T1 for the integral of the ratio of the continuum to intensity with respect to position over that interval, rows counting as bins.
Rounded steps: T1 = 29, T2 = 1.30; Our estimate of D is 59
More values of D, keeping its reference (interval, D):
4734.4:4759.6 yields 50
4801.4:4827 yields 53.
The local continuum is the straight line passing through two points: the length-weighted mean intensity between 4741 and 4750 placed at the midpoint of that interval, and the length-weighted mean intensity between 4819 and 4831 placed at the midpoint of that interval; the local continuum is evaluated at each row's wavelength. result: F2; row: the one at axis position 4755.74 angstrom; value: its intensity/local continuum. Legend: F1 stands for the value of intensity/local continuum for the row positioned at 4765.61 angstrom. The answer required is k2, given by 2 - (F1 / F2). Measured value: 1.05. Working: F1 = 0.89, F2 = 0.94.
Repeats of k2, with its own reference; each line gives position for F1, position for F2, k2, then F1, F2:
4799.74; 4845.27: 1.13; 0.93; 1.06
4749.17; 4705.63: 0.75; 1.09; 0.87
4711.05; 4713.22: 1.14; 0.83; 0.97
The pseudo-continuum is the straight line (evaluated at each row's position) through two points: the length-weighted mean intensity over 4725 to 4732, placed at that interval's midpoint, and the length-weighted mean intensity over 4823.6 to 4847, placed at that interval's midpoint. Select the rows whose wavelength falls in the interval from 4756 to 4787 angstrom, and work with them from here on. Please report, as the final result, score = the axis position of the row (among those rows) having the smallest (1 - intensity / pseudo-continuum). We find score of 4756.83 angstrom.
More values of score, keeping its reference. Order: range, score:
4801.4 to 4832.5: 4819.68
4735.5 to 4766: 4749.17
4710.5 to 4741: 4726.27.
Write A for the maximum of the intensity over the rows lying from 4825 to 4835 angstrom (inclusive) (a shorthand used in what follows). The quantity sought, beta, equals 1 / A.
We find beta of 0.106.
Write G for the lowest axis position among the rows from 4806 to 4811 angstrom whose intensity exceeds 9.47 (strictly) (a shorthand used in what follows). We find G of 4808.59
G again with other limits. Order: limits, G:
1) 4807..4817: 4808.59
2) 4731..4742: 4731.71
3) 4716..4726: 4717.57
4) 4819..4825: 4819.68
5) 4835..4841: 4835.24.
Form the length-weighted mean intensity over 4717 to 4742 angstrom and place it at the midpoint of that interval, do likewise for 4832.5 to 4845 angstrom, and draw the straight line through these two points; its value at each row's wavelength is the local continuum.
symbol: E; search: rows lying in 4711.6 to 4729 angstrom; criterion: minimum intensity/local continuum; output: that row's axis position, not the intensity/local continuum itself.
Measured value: 4716.48 angstrom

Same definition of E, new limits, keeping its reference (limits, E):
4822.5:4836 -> 4825.23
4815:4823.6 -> 4823.01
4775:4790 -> 4785.40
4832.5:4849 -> 4833.01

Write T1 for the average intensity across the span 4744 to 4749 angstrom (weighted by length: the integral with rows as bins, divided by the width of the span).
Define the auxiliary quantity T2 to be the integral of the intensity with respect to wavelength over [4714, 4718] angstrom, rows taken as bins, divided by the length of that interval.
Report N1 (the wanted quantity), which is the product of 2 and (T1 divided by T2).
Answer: 2.16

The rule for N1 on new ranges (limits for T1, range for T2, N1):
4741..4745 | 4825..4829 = 2.27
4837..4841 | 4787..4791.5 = 2.35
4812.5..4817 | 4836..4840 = 2.16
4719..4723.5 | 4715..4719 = 2.07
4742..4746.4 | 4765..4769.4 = 2.41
